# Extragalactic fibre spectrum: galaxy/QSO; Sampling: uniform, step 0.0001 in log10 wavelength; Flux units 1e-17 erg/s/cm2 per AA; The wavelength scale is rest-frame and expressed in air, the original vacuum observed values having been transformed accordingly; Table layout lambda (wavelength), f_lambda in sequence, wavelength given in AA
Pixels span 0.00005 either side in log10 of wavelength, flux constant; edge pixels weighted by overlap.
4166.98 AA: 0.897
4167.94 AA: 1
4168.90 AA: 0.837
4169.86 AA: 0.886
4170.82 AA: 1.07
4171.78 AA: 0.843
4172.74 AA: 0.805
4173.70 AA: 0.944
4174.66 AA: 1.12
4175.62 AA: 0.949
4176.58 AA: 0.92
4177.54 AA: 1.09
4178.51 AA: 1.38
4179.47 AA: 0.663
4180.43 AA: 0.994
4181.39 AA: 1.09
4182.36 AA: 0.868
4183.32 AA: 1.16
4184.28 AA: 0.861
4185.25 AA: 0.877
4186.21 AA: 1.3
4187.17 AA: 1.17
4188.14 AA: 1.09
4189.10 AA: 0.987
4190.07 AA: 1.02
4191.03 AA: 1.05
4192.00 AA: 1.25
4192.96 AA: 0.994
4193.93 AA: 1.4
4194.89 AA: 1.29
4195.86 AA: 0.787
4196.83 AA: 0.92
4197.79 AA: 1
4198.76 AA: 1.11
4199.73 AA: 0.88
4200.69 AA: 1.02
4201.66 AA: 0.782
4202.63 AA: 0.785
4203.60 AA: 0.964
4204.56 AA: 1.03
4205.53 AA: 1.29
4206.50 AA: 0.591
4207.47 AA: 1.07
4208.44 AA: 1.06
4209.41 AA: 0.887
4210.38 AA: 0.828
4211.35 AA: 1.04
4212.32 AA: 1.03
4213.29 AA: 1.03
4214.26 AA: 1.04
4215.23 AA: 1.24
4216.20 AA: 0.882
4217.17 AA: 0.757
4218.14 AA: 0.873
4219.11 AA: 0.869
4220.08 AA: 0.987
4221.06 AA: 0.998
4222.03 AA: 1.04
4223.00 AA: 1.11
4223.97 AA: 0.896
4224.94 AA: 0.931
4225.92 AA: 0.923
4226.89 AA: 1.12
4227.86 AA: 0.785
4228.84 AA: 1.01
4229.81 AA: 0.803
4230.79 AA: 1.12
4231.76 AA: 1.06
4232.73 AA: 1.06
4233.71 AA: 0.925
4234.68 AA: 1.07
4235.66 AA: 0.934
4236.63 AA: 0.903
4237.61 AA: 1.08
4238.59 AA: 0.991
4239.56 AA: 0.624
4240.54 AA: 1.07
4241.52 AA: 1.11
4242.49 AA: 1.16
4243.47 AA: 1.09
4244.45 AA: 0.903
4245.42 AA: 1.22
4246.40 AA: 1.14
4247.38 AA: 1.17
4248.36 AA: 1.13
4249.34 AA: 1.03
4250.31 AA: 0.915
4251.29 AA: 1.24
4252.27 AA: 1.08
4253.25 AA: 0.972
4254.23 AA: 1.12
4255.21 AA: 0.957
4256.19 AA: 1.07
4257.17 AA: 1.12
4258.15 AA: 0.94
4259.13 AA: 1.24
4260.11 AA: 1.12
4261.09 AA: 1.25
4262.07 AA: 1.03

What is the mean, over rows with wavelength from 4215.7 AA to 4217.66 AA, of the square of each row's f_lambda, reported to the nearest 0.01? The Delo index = 0.68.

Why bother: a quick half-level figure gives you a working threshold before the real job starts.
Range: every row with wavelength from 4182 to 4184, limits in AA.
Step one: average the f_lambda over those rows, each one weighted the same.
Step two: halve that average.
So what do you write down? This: 0.51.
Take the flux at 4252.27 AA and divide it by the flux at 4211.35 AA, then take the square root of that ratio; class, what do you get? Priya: 1.02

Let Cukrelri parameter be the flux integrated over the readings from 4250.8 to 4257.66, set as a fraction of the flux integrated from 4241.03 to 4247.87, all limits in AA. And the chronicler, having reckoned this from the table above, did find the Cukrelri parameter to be 0.97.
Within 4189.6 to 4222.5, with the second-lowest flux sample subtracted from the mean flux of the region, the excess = 0.24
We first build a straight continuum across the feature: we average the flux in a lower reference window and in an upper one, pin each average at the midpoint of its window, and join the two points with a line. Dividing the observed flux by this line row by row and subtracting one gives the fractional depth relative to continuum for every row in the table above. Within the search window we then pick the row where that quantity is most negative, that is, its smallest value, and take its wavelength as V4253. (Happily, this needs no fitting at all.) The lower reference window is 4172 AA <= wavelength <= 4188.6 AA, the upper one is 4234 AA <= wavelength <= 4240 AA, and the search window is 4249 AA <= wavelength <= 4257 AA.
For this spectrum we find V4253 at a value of 4250.31 AA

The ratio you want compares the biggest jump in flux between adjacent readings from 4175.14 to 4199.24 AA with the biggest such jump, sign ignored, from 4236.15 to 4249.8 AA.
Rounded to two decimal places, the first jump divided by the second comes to 1.61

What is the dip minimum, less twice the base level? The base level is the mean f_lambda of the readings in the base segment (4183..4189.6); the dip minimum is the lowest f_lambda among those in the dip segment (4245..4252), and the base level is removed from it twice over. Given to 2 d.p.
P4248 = -1.21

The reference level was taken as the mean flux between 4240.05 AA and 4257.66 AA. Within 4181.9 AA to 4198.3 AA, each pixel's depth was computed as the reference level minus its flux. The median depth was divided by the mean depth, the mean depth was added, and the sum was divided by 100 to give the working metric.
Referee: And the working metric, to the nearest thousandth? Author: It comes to 0.028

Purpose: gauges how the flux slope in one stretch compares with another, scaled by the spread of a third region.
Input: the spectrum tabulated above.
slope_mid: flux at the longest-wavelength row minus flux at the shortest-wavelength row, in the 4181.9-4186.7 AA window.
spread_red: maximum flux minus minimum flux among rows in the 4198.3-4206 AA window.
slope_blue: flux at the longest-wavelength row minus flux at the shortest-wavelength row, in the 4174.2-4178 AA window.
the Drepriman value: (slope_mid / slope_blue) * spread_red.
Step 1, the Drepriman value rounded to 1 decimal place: -7.3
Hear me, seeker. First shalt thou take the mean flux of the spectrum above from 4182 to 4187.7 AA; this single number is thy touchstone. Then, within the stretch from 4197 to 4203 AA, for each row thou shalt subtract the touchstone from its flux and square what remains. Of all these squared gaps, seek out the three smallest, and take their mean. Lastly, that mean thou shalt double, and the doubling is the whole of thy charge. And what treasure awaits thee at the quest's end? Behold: 0.0046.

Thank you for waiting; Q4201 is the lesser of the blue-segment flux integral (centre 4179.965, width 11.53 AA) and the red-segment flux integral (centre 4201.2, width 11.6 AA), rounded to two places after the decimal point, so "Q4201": 10.79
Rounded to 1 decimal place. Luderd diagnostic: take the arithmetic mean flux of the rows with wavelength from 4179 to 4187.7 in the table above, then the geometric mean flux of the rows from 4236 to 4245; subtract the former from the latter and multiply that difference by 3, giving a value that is -0.1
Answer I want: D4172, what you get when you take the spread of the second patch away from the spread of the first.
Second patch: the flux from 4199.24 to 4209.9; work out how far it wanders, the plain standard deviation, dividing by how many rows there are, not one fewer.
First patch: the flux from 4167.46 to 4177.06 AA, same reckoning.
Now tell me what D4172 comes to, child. -0.080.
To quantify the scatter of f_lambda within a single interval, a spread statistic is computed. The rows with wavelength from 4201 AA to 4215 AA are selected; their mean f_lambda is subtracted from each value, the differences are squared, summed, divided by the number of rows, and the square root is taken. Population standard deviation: 0.16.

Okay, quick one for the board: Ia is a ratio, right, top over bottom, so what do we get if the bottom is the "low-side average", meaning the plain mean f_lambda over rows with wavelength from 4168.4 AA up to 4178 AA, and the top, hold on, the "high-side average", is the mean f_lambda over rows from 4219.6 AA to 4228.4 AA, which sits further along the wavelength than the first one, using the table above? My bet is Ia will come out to 1.03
